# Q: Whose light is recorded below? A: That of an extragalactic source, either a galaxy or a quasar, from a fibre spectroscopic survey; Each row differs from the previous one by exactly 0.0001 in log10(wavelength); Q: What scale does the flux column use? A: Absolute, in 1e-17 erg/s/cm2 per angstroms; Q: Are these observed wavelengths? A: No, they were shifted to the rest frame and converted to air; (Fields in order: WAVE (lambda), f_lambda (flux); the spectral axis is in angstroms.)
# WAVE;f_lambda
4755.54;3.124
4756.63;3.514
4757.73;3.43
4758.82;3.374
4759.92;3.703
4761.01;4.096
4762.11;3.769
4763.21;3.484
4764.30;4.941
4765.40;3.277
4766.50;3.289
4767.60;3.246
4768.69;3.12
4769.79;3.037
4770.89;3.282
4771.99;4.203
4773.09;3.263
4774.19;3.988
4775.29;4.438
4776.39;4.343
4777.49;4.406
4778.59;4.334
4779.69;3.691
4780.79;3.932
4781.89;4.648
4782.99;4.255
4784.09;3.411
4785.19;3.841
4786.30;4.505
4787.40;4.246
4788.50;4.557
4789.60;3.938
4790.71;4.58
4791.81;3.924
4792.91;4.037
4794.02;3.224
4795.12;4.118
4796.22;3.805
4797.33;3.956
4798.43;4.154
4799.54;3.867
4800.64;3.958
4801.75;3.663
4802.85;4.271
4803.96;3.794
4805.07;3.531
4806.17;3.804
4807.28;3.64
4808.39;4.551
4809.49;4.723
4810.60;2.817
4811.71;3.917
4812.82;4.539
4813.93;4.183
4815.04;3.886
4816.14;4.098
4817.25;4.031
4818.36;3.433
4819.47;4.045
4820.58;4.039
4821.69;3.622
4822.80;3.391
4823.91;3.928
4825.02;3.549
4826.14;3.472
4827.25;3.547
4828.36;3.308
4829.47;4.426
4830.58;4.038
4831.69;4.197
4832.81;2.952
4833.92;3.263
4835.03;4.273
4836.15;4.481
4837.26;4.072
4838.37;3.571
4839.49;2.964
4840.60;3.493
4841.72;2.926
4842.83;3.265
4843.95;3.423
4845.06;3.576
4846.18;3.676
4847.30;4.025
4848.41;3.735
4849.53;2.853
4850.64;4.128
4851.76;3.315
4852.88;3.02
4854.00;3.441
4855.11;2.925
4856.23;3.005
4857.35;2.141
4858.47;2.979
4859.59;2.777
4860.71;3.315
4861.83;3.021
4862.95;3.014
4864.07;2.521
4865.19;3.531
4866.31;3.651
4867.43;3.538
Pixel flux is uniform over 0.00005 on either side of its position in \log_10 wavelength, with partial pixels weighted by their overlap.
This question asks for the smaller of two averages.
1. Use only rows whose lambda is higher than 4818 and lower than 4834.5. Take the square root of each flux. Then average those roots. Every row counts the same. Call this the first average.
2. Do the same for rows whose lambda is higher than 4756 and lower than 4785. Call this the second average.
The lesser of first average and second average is 1.92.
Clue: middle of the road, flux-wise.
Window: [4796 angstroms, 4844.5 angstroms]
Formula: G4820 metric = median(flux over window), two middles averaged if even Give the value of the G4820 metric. 3.84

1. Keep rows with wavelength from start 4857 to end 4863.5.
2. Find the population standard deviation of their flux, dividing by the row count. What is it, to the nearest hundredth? 0.36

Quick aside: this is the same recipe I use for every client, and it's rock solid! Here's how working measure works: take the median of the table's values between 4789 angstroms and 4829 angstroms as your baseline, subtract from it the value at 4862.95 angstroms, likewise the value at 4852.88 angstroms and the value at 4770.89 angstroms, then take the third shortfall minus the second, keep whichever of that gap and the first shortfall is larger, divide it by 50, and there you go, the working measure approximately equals 0.0181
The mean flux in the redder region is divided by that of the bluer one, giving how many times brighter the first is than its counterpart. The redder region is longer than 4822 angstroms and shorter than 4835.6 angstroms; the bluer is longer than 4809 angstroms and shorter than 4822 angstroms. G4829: 0.94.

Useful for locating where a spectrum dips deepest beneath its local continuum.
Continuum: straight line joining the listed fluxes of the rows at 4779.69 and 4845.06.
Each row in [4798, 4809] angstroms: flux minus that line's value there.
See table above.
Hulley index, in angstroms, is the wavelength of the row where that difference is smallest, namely 4805.07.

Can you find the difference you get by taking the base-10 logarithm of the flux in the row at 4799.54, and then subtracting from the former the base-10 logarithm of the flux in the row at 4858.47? 0.11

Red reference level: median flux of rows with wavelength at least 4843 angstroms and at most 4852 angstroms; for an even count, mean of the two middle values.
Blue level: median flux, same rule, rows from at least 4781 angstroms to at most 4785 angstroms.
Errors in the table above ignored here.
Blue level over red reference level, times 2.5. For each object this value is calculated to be 2.93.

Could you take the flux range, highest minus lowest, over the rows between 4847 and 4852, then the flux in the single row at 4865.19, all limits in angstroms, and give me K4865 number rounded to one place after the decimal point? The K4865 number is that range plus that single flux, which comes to 4.8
